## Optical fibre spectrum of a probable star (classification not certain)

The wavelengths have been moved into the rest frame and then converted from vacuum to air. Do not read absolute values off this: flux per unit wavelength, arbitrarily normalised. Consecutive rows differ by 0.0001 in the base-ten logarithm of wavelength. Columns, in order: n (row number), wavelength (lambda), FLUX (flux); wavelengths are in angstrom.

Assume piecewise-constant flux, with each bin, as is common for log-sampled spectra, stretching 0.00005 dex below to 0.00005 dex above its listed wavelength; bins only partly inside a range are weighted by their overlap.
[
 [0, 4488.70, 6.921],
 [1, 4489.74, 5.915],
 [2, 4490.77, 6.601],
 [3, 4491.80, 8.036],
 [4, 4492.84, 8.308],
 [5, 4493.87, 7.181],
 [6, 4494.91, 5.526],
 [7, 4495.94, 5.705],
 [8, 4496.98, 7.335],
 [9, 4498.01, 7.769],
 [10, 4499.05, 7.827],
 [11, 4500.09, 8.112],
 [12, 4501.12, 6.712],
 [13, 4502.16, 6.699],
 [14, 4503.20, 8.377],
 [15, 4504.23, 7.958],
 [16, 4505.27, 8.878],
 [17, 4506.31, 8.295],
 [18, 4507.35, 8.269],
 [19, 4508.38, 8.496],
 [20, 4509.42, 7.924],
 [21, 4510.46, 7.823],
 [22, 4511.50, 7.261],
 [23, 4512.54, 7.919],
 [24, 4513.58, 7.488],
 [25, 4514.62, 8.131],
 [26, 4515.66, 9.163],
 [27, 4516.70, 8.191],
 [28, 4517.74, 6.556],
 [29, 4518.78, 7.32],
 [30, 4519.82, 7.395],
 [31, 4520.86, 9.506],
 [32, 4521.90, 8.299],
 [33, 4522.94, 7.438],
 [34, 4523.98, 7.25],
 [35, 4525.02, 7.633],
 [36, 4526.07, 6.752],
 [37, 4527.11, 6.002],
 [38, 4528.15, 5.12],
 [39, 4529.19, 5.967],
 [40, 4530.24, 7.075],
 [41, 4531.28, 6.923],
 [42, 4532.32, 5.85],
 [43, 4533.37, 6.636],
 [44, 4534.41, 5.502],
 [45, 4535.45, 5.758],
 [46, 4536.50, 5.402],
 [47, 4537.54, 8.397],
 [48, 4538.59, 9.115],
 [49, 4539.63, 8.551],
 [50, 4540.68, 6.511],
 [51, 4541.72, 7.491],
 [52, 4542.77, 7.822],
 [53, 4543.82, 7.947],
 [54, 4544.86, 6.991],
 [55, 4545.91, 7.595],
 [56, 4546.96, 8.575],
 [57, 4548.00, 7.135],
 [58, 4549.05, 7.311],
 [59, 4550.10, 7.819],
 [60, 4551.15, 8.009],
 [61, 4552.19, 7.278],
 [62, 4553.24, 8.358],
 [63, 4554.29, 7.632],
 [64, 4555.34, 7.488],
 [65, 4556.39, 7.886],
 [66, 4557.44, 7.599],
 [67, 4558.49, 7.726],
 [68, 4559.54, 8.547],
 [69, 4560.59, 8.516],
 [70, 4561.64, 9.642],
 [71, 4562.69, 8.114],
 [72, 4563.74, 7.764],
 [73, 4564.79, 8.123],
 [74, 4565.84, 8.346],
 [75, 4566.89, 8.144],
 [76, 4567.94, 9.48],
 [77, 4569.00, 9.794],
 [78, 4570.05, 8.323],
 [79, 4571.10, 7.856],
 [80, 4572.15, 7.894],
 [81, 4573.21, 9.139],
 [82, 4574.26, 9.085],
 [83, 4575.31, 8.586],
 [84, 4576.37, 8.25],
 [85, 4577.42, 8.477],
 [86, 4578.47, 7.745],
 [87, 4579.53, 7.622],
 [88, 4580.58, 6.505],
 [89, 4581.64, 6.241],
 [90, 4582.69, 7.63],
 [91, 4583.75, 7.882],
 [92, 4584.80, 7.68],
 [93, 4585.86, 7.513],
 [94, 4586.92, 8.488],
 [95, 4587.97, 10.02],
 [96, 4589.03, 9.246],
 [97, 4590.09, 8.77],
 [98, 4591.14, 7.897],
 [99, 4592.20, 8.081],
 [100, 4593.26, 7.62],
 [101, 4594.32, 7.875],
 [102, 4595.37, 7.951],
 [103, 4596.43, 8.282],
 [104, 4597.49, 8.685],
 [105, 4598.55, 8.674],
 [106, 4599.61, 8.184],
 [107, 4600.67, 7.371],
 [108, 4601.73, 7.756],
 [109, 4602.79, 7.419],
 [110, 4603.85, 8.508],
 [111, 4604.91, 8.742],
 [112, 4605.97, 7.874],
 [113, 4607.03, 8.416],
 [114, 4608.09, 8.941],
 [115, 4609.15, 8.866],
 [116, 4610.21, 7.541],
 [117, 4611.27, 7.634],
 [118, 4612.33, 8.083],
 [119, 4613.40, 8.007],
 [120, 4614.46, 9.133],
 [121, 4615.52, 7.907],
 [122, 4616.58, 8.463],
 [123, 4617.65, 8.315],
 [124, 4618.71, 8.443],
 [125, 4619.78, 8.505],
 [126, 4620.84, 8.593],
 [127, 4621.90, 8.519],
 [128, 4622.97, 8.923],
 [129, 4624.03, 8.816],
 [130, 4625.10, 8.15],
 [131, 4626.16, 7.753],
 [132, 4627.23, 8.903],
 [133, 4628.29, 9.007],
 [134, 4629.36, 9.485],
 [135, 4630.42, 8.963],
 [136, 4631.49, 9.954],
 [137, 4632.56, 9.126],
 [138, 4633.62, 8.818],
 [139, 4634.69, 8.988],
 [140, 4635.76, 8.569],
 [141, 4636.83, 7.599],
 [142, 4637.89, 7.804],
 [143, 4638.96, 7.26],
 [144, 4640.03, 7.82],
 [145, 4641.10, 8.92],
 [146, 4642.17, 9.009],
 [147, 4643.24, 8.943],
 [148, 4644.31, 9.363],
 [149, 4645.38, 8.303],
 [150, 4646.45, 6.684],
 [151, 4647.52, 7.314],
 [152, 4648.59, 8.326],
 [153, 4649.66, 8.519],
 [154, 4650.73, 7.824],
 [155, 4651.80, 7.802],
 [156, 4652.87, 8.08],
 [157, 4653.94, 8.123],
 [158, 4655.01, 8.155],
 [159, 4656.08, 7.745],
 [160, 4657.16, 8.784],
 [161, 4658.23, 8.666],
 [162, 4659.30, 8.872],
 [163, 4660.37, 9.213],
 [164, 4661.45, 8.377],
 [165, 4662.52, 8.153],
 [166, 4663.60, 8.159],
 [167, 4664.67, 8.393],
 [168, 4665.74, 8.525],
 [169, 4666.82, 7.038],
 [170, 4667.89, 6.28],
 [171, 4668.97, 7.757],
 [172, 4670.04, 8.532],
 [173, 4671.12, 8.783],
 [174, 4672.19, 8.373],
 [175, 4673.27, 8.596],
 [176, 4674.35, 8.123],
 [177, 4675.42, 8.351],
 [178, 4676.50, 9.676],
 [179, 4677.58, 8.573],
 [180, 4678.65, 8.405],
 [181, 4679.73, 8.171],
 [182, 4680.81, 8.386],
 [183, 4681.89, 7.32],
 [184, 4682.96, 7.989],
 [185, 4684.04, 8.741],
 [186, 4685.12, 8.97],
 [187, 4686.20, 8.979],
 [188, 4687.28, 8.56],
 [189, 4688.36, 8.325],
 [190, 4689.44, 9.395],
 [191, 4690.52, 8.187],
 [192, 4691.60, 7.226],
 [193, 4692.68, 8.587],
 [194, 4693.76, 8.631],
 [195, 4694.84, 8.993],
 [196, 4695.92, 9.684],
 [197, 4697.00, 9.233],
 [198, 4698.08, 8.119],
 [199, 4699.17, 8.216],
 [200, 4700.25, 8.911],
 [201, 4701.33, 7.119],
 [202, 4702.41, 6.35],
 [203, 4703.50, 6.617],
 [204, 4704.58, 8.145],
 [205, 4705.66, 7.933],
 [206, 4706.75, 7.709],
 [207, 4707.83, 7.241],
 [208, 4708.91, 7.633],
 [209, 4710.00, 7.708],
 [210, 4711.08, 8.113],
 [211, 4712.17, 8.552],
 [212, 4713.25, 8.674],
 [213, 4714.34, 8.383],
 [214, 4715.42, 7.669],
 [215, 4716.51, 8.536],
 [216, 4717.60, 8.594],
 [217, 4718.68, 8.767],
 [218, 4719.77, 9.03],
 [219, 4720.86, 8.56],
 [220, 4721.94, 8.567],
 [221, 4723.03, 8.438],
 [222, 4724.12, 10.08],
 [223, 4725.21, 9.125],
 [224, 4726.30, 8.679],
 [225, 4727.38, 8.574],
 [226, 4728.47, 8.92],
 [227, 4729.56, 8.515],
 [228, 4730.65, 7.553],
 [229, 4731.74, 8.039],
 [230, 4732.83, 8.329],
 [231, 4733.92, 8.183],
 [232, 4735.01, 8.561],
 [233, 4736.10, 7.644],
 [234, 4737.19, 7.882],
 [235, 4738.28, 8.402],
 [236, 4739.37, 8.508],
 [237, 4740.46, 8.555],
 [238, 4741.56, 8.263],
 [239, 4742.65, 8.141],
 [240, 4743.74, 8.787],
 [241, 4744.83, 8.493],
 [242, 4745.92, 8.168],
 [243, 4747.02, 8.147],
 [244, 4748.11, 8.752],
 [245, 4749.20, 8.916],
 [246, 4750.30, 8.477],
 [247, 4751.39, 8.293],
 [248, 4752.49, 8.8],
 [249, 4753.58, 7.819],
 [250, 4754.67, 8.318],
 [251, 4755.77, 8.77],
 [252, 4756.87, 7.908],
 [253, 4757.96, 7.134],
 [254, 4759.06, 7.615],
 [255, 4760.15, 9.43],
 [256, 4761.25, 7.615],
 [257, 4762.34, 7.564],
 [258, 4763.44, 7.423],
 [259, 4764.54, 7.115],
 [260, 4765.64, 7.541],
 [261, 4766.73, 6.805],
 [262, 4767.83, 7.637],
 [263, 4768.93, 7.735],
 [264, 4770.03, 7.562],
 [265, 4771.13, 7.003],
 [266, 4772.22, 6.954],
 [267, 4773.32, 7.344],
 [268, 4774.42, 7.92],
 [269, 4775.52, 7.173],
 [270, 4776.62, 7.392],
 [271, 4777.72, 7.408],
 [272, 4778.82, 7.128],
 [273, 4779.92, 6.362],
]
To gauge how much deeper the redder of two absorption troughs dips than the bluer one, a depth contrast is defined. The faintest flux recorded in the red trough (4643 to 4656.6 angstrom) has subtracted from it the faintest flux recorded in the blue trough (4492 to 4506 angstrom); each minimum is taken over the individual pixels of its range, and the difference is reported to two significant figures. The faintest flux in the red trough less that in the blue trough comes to 1.2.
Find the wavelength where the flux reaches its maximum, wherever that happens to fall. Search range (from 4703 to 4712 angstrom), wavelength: 4704.58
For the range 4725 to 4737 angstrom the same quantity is 4725.21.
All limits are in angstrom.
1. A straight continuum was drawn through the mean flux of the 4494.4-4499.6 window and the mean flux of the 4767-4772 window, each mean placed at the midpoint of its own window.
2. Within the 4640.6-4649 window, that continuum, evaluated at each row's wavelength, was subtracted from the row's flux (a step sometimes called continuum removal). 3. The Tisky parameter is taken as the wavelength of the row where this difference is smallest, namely 4646.45 angstrom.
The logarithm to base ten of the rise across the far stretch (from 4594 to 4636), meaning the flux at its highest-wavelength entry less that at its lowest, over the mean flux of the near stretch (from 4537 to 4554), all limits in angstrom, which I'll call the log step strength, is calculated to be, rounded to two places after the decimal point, -1.05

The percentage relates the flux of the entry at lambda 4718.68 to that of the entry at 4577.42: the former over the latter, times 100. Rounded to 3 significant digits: 103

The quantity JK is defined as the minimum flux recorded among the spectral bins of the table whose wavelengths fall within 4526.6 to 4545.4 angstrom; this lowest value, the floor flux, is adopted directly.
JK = 5.12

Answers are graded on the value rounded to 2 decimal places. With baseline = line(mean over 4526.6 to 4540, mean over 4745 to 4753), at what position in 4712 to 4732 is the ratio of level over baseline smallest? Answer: 4730.65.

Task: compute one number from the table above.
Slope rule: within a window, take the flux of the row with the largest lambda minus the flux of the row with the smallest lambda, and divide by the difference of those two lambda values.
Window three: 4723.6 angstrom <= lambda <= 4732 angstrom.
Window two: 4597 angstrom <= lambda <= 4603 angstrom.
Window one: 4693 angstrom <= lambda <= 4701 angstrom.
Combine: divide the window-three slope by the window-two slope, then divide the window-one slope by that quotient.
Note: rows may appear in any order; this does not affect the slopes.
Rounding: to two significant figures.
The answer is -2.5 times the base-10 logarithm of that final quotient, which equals 3.5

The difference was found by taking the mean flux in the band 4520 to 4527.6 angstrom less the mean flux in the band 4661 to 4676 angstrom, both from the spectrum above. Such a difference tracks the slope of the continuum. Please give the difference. -0.55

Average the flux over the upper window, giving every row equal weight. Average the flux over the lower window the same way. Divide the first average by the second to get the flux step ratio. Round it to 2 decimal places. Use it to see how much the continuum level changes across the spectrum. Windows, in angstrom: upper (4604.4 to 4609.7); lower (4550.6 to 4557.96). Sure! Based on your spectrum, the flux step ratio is 1.11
